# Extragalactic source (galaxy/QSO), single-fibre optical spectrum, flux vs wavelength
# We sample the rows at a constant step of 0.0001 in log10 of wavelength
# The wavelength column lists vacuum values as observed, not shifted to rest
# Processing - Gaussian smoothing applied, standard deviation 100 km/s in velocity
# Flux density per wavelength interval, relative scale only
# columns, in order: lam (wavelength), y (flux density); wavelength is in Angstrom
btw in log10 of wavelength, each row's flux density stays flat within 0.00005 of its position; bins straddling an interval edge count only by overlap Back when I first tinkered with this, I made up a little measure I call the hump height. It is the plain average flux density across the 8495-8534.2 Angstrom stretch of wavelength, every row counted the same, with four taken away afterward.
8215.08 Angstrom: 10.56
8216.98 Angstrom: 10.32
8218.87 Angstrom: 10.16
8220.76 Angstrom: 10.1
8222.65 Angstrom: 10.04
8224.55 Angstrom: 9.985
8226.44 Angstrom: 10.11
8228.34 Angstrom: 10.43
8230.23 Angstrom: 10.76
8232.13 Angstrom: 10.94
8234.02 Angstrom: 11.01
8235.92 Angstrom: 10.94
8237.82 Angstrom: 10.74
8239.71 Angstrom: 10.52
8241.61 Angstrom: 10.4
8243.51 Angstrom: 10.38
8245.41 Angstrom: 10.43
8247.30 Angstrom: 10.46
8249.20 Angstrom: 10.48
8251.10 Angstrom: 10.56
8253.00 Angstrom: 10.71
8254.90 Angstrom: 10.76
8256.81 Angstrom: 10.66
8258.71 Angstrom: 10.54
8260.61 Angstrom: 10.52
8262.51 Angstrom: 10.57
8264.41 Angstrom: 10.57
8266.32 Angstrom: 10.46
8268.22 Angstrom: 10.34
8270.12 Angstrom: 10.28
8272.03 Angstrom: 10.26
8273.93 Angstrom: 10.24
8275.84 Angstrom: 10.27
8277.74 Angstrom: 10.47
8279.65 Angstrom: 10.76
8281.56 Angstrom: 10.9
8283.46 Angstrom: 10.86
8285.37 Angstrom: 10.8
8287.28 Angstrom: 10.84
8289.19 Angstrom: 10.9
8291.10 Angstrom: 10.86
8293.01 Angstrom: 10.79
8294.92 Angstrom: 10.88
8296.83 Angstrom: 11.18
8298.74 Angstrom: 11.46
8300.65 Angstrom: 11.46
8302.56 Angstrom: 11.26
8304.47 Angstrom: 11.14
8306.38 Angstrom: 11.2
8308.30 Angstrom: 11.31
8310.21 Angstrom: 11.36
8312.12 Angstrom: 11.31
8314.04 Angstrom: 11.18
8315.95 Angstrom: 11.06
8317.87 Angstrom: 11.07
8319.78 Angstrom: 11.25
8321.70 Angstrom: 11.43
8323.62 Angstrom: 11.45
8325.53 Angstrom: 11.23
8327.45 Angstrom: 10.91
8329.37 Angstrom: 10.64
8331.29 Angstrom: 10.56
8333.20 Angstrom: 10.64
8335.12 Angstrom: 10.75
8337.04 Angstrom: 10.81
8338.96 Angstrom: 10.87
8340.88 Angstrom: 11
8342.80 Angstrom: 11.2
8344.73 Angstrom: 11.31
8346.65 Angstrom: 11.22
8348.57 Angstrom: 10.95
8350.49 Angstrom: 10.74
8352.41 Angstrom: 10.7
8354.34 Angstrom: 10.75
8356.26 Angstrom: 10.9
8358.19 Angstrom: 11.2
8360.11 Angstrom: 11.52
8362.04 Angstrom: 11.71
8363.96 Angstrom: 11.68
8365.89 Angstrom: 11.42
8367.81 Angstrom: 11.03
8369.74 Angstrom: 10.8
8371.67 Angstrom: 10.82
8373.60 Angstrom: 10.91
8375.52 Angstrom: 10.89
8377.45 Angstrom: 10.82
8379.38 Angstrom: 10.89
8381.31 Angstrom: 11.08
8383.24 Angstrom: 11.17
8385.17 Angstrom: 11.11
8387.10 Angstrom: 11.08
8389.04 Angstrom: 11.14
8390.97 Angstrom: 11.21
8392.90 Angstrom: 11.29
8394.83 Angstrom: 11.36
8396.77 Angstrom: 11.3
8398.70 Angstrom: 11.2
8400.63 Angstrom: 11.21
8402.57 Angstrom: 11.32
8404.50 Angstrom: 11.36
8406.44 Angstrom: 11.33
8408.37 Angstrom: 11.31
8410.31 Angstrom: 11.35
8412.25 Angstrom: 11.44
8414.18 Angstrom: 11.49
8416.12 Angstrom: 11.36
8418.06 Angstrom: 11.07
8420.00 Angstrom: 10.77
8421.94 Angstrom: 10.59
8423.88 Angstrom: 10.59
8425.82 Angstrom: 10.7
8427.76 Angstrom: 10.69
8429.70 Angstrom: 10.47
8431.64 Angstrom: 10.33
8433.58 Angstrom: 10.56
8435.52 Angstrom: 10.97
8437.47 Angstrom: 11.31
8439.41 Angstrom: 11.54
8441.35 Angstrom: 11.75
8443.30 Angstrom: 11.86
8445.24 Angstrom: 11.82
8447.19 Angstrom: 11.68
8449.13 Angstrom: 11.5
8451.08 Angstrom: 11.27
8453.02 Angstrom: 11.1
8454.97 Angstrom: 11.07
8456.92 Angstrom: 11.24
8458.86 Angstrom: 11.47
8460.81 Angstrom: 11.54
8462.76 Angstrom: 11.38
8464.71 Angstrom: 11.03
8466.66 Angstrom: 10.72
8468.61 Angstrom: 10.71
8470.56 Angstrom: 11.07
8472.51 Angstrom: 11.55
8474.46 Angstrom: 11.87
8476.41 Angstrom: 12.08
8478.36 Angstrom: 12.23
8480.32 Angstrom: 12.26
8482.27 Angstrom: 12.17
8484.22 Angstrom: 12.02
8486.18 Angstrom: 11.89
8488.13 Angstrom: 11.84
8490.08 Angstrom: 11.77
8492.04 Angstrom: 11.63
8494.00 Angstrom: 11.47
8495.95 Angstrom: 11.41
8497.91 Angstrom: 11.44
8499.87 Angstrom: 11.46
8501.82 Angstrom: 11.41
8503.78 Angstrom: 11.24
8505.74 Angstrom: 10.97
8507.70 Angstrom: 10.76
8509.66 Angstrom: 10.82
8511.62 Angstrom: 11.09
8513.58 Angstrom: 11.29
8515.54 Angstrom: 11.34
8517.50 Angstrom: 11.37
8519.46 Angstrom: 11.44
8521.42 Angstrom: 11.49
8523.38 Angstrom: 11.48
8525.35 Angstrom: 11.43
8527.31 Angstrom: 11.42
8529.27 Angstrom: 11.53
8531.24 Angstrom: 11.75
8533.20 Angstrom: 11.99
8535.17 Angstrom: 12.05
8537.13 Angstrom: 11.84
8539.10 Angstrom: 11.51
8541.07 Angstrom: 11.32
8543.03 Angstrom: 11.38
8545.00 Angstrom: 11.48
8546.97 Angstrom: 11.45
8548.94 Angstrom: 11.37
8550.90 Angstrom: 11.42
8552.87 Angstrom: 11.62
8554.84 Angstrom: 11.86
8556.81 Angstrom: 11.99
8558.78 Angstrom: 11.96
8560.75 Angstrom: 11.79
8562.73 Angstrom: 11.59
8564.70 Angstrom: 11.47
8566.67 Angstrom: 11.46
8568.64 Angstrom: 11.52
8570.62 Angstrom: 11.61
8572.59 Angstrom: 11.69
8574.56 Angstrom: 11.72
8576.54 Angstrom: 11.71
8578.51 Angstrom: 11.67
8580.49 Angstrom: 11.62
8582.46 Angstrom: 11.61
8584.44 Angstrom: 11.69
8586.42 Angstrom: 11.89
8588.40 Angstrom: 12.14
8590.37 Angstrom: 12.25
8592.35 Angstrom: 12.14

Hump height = 7.36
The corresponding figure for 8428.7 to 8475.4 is 7.24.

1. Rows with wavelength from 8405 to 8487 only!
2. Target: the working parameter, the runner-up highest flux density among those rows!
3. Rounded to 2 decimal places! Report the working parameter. 12.23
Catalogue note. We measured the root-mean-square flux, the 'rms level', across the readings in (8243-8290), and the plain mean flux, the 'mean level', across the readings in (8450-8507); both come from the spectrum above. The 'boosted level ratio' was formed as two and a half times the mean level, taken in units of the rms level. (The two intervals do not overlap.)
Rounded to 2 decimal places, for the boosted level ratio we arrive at 2.72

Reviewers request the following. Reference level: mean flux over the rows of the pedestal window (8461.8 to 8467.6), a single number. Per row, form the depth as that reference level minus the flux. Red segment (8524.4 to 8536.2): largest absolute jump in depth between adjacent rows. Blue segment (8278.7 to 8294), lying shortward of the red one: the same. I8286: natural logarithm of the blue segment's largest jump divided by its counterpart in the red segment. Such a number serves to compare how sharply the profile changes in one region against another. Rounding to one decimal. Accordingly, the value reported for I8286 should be -0.5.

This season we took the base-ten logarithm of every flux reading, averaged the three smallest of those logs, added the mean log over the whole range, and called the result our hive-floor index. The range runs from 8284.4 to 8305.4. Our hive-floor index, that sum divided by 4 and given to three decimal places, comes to 0.519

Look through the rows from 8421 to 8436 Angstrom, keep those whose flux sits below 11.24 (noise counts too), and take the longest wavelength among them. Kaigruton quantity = 8435.52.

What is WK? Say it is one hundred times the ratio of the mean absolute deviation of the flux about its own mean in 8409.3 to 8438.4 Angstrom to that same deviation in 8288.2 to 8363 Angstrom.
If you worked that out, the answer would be 142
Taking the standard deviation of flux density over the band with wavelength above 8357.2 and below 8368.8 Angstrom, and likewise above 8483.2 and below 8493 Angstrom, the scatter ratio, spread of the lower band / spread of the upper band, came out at 1.9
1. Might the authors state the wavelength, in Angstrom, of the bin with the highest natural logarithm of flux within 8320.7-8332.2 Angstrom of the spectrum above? 8323.62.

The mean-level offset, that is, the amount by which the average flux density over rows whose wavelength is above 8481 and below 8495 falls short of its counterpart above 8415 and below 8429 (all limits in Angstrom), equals -1.0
